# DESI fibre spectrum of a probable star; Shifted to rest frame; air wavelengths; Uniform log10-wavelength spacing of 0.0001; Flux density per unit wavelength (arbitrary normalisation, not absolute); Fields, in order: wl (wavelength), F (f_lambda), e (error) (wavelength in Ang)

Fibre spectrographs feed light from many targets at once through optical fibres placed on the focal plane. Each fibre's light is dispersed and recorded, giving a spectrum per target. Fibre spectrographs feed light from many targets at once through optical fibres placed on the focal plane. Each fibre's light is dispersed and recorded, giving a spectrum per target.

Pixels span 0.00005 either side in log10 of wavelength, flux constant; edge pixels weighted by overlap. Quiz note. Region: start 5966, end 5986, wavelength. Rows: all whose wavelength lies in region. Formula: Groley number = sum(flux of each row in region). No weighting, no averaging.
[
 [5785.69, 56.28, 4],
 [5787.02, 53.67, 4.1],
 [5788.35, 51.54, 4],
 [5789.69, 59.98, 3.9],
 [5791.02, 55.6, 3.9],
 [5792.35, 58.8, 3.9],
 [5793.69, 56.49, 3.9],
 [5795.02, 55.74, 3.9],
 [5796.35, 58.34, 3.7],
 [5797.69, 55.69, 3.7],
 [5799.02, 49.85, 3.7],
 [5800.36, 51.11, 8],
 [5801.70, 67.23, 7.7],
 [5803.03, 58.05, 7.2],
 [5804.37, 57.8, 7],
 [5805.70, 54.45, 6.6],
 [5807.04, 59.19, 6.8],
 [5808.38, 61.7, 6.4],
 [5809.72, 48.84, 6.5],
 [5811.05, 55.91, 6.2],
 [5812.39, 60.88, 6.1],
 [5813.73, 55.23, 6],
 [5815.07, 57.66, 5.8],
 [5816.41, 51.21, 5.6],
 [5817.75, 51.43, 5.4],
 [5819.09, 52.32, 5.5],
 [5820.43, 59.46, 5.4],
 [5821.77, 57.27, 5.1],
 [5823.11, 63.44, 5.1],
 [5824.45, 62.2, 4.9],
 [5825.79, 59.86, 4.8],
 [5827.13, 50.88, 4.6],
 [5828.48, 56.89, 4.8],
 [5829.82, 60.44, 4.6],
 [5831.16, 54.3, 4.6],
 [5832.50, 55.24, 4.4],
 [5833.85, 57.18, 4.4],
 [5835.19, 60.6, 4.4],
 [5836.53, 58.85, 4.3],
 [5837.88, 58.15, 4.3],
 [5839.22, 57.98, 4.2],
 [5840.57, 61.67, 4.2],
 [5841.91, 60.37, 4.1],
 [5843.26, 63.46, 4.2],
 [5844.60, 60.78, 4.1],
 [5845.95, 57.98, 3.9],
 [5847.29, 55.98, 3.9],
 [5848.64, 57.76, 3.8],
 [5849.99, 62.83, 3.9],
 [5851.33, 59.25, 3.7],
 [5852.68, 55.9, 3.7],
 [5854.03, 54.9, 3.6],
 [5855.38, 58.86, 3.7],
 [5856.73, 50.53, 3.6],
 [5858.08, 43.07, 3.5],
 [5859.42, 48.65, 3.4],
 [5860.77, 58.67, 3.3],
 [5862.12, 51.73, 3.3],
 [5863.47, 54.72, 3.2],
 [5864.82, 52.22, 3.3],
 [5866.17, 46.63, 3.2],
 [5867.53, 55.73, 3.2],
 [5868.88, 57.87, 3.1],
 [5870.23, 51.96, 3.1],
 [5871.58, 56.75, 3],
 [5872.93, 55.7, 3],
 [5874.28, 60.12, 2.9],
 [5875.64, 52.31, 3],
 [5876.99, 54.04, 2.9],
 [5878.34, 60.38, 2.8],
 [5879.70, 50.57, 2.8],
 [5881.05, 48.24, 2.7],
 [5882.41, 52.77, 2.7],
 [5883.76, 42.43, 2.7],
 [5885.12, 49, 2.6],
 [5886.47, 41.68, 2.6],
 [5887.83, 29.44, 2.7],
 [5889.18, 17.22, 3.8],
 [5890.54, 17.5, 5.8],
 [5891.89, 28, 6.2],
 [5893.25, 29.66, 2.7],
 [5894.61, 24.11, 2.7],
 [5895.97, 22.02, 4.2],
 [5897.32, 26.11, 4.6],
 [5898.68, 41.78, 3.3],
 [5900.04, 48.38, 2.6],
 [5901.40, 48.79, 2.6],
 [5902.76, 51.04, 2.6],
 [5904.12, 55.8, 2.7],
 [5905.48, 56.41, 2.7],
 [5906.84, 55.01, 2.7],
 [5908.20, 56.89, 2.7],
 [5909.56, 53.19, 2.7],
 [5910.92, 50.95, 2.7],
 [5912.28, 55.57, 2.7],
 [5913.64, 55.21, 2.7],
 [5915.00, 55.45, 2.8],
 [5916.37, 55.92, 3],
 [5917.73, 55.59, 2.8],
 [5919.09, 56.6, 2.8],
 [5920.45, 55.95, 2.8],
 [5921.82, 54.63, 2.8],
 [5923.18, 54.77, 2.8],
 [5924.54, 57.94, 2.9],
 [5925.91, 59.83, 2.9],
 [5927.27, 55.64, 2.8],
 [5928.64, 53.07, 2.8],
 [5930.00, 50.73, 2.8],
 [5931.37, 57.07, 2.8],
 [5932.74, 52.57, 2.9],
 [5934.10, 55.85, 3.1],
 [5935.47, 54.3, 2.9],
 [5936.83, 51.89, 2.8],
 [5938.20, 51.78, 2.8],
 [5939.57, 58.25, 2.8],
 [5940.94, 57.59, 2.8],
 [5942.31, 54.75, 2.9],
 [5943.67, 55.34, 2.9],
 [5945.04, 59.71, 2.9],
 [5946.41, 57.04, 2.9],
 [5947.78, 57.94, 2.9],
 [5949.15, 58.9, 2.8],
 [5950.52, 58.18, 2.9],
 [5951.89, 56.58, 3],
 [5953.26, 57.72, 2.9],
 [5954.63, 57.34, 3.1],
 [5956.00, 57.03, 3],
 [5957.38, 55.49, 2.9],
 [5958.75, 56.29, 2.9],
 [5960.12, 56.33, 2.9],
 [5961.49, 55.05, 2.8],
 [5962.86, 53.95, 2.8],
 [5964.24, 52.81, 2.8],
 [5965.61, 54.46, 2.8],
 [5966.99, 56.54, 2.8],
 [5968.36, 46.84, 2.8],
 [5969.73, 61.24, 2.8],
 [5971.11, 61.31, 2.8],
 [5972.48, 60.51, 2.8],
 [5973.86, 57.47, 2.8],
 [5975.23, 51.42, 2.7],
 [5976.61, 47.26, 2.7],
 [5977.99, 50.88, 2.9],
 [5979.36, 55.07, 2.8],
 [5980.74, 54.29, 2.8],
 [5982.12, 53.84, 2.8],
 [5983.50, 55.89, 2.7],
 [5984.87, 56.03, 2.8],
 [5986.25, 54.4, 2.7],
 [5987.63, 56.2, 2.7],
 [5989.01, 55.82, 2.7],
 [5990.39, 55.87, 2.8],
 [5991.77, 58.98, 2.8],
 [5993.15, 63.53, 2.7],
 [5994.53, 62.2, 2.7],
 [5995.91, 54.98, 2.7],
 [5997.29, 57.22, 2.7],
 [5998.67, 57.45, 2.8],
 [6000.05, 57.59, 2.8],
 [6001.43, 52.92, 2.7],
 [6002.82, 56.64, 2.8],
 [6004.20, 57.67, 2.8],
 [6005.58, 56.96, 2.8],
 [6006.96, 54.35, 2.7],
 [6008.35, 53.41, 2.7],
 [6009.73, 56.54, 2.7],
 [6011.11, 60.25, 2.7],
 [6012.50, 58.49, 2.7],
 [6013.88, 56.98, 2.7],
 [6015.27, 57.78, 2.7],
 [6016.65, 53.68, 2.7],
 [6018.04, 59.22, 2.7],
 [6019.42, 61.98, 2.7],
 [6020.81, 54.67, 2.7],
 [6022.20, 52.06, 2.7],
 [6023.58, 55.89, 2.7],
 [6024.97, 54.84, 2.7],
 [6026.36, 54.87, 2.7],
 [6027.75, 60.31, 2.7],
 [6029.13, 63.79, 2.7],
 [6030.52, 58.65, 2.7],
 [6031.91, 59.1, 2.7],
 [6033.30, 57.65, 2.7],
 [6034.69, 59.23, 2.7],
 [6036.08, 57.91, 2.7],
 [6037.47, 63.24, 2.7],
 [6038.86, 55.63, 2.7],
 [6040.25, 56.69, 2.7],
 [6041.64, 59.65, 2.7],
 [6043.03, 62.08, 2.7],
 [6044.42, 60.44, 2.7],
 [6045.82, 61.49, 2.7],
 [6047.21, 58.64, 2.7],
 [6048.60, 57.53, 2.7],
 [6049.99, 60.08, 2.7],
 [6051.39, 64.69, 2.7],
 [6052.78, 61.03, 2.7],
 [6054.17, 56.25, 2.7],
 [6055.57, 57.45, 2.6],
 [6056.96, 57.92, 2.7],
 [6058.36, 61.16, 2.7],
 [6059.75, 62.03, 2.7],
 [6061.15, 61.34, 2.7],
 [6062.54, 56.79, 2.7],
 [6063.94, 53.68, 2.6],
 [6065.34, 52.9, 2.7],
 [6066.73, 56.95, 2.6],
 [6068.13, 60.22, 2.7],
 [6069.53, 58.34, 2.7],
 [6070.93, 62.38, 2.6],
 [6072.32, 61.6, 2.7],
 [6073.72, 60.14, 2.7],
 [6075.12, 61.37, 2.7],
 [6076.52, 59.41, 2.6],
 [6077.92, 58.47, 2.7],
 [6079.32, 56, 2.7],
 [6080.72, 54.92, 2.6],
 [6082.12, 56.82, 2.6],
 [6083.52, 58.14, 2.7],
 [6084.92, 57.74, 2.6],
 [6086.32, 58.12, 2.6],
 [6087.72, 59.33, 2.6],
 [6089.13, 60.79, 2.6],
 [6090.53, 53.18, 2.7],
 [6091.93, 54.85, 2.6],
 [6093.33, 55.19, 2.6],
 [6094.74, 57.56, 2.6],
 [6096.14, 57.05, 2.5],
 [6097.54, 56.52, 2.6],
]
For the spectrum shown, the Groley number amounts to 769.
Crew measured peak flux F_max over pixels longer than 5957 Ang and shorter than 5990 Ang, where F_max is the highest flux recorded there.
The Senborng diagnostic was 61.31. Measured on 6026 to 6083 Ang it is 64.69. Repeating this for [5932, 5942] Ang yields 58.25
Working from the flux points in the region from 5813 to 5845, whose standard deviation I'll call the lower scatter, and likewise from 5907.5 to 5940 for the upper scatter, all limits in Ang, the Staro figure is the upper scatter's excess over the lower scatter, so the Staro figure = -1.4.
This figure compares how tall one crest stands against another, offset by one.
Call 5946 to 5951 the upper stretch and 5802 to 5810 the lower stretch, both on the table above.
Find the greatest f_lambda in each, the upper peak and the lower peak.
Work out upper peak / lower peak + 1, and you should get 1.95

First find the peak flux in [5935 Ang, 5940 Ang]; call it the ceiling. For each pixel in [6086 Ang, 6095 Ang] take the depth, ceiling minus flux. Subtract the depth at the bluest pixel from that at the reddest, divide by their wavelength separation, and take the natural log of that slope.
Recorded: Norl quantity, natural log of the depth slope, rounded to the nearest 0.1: -2.7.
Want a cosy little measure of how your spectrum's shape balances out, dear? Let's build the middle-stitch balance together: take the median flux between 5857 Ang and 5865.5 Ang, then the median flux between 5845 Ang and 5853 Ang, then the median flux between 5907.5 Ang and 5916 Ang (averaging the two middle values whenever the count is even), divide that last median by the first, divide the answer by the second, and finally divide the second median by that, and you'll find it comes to 3146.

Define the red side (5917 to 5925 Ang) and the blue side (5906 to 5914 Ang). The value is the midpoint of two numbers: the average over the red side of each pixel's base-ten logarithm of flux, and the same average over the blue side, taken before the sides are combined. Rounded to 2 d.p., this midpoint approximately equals 1.74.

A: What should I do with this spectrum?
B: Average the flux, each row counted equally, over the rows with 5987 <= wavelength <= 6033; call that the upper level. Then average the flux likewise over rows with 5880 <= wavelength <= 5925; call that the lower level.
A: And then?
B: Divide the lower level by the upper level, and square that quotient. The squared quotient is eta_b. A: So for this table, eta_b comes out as 0.63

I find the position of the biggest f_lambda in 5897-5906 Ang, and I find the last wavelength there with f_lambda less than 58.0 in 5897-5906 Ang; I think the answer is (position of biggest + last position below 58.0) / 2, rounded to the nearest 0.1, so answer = 5905.5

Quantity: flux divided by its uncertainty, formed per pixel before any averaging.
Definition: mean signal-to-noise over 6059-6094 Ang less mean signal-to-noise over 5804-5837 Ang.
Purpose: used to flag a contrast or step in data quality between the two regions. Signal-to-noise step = 11.1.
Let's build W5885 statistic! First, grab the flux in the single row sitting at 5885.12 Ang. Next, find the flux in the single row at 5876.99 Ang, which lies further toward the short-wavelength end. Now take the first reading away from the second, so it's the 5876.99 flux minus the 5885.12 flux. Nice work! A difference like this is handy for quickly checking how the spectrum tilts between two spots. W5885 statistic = 5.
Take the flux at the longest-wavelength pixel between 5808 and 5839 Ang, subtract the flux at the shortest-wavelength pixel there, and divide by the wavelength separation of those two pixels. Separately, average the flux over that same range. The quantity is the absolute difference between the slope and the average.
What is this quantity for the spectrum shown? 57.1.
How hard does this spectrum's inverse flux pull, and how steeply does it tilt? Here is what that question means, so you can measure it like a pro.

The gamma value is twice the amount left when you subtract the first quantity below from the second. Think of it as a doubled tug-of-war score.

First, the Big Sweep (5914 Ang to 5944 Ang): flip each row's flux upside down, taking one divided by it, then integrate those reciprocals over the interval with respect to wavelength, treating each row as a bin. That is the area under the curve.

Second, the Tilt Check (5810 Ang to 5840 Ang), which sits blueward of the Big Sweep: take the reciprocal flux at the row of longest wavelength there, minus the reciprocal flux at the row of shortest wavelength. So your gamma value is -1.09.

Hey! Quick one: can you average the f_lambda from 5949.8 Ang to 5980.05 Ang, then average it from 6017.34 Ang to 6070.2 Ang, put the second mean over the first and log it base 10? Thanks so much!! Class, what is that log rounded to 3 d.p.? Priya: 0.024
